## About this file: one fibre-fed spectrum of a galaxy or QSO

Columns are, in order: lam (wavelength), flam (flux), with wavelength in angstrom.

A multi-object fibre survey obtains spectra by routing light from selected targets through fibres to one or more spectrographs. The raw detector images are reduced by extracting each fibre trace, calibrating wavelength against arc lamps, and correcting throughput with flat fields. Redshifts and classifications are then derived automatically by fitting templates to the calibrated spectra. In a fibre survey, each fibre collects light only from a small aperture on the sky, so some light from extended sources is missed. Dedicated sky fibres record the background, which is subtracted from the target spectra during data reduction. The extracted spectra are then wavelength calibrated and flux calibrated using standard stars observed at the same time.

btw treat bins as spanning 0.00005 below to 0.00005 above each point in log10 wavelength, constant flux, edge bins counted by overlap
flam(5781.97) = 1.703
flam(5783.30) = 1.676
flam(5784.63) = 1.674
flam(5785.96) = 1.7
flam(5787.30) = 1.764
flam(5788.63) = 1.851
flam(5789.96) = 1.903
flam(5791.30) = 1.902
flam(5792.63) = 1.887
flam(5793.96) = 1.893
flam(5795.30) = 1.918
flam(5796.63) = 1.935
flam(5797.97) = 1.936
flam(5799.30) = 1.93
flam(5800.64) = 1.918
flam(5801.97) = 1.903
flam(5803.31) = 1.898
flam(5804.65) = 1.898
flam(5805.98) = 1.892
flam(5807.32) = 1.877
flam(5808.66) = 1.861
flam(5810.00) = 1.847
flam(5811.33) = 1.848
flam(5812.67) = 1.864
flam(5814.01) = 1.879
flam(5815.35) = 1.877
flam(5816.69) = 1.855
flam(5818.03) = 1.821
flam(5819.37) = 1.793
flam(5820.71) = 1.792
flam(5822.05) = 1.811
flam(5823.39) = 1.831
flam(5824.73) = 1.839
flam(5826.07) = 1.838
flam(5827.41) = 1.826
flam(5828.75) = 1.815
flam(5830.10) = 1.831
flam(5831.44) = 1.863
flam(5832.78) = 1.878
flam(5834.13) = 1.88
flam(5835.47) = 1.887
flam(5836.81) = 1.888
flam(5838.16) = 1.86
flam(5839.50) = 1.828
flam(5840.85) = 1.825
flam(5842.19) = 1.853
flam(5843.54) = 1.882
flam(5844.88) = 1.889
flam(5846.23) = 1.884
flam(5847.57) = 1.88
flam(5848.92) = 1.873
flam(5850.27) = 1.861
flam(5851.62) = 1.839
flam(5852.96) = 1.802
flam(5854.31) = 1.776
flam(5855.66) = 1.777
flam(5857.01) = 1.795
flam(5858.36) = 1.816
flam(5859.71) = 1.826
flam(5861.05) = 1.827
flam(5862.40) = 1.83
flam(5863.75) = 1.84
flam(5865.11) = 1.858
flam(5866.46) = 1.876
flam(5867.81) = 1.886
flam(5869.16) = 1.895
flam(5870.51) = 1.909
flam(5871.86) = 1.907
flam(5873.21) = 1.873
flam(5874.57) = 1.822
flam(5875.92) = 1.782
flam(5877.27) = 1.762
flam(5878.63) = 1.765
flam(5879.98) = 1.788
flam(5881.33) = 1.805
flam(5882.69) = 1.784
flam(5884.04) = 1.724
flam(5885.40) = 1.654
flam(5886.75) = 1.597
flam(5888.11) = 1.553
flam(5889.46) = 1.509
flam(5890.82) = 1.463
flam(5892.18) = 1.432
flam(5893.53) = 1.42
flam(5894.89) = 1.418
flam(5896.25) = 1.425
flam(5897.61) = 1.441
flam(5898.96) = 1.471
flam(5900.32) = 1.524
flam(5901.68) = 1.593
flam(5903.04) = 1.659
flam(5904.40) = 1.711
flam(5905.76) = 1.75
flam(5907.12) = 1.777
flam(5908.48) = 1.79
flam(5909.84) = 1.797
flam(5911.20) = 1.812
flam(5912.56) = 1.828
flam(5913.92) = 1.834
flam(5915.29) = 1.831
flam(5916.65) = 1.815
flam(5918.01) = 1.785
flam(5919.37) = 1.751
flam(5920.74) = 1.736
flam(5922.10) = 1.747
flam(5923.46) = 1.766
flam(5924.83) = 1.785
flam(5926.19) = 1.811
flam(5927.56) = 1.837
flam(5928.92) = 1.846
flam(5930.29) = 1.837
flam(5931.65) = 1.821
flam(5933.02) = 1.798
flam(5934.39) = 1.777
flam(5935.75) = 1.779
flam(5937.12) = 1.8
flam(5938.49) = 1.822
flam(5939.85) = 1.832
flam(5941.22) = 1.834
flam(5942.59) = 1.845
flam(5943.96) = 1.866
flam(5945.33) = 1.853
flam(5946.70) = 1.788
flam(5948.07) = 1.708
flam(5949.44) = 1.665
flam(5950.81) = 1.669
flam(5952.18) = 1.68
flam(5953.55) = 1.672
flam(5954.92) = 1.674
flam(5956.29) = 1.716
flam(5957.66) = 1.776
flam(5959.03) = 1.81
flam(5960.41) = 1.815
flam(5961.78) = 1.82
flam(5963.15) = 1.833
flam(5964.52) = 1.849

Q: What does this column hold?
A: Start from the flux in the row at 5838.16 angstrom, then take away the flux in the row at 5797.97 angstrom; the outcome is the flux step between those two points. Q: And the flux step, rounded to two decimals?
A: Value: -0.08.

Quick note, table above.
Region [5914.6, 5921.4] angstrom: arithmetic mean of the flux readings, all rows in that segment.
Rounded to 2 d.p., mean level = 1.78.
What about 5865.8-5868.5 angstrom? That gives 1.88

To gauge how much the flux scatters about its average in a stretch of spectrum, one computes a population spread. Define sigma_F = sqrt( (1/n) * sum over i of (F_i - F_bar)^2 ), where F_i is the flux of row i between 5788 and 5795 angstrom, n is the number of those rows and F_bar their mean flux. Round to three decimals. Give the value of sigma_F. 0.019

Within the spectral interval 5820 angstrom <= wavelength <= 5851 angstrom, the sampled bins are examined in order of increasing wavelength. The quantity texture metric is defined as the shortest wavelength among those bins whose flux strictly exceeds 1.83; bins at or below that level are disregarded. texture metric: 5823.39 angstrom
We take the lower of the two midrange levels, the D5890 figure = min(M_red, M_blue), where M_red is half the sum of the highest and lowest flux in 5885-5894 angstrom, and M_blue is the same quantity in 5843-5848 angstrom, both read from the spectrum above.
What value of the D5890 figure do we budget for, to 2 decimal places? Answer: 1.54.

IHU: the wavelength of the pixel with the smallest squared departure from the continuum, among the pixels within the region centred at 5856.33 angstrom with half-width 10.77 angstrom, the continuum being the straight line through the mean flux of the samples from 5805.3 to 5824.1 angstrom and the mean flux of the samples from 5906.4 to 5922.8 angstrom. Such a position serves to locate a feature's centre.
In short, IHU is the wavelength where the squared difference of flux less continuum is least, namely 5859.71 angstrom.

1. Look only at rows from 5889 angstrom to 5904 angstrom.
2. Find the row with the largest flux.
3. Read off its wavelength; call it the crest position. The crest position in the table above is 5903.04 angstrom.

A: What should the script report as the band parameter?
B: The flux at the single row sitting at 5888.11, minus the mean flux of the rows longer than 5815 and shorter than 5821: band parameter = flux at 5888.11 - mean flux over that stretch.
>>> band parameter -0.3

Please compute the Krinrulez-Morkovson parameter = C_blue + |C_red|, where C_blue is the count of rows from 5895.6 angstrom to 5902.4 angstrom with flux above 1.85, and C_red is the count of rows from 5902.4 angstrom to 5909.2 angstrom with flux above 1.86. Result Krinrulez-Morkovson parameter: 0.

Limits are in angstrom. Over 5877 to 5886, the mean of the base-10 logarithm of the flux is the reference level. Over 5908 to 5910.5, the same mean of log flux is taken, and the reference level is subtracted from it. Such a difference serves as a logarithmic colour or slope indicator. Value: 0.010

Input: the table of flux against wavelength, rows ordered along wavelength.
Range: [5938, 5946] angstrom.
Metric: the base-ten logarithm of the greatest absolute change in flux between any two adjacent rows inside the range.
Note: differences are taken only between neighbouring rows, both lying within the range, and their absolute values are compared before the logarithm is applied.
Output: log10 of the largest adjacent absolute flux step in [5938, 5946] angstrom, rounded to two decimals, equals -1.68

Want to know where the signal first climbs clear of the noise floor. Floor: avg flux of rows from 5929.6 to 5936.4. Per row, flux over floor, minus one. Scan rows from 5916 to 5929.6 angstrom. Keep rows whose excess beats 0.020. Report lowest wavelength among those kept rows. 5928.92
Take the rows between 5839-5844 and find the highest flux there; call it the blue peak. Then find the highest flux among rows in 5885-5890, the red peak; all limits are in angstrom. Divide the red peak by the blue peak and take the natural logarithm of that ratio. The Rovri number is -0.13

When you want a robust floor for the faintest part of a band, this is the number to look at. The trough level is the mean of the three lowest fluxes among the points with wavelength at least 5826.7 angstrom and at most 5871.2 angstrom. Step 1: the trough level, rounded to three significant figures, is 1.78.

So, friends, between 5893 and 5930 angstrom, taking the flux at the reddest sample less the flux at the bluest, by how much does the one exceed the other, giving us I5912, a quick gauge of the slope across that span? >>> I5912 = 0.43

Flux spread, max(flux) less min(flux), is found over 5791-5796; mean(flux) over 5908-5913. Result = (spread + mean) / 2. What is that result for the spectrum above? 0.919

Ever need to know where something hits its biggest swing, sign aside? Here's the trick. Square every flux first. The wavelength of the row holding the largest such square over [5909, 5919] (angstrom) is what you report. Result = 5913.92 angstrom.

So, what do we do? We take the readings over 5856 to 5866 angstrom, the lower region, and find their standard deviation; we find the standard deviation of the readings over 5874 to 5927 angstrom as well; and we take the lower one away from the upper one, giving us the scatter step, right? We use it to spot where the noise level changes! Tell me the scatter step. 0.12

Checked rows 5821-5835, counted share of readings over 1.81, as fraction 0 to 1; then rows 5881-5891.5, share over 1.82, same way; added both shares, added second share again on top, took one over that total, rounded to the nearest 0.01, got 1.00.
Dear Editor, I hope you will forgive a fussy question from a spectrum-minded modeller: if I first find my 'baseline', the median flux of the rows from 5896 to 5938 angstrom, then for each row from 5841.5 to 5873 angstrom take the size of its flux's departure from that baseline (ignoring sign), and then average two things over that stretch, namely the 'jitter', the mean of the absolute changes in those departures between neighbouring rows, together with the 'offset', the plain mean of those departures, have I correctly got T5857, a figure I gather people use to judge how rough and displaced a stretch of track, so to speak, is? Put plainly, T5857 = 0.040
